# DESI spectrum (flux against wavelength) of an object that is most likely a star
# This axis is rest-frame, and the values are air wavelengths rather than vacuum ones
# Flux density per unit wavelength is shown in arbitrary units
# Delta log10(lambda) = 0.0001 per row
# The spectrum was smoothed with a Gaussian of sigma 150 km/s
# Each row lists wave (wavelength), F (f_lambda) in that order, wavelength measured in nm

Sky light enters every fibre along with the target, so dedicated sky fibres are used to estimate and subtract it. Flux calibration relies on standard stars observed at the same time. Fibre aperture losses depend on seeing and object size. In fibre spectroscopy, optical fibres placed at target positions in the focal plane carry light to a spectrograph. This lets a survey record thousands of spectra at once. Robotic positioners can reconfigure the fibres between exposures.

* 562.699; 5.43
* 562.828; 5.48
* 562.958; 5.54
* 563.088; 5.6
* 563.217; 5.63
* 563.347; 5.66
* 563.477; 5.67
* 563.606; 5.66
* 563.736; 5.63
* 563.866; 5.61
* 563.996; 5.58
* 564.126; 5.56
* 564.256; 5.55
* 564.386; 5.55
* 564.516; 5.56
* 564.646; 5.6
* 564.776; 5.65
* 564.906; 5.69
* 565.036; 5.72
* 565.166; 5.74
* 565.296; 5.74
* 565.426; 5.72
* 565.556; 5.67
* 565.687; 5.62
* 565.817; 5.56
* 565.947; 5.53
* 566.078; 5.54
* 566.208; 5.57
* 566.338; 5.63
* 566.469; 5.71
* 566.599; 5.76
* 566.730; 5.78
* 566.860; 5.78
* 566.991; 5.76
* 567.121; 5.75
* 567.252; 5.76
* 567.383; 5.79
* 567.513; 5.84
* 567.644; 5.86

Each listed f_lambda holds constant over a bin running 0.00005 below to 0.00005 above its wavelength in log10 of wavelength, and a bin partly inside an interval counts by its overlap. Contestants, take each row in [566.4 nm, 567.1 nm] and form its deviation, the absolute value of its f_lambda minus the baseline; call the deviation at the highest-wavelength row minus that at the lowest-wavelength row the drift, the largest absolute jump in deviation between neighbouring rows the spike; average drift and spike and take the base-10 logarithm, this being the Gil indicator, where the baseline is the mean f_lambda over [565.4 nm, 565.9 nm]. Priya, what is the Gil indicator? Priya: -1.30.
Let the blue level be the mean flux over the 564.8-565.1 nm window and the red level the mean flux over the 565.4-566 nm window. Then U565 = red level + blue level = 11.3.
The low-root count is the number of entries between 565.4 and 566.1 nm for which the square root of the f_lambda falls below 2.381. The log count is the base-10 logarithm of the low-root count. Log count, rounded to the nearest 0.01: 0.60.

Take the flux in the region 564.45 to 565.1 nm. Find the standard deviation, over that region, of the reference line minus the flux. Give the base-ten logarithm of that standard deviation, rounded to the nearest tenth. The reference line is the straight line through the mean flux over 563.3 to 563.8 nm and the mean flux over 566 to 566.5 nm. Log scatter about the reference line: -1.2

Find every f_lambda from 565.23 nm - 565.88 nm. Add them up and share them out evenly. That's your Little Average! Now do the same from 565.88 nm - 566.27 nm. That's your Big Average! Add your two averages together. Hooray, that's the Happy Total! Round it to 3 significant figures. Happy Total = 11.2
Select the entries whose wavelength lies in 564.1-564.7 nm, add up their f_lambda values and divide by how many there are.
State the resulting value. 5.56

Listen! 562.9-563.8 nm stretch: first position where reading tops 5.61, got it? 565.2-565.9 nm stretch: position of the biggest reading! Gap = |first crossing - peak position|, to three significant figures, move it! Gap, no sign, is 2.08 nm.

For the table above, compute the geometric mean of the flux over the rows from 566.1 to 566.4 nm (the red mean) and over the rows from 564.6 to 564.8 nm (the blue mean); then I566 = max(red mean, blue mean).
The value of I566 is 5.62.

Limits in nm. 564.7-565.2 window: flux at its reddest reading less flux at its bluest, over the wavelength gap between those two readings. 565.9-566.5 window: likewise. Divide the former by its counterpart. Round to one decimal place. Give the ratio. 0.7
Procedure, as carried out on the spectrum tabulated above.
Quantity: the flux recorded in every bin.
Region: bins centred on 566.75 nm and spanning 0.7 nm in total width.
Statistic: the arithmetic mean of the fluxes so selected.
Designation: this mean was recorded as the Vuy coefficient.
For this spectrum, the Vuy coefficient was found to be 5.76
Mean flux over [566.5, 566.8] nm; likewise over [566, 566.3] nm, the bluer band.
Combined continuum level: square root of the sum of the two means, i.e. 3.37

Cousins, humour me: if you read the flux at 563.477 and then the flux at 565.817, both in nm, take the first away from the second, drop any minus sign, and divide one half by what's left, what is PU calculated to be 4.5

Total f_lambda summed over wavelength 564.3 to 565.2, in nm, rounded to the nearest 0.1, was 39.5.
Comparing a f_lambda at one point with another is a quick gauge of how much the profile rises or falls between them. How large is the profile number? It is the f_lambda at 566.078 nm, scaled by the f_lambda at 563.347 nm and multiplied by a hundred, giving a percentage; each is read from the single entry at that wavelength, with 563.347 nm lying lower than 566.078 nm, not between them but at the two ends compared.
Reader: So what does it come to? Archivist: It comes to 98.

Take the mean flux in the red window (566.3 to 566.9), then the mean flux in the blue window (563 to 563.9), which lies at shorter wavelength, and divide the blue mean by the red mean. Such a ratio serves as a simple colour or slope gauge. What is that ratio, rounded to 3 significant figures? 0.983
